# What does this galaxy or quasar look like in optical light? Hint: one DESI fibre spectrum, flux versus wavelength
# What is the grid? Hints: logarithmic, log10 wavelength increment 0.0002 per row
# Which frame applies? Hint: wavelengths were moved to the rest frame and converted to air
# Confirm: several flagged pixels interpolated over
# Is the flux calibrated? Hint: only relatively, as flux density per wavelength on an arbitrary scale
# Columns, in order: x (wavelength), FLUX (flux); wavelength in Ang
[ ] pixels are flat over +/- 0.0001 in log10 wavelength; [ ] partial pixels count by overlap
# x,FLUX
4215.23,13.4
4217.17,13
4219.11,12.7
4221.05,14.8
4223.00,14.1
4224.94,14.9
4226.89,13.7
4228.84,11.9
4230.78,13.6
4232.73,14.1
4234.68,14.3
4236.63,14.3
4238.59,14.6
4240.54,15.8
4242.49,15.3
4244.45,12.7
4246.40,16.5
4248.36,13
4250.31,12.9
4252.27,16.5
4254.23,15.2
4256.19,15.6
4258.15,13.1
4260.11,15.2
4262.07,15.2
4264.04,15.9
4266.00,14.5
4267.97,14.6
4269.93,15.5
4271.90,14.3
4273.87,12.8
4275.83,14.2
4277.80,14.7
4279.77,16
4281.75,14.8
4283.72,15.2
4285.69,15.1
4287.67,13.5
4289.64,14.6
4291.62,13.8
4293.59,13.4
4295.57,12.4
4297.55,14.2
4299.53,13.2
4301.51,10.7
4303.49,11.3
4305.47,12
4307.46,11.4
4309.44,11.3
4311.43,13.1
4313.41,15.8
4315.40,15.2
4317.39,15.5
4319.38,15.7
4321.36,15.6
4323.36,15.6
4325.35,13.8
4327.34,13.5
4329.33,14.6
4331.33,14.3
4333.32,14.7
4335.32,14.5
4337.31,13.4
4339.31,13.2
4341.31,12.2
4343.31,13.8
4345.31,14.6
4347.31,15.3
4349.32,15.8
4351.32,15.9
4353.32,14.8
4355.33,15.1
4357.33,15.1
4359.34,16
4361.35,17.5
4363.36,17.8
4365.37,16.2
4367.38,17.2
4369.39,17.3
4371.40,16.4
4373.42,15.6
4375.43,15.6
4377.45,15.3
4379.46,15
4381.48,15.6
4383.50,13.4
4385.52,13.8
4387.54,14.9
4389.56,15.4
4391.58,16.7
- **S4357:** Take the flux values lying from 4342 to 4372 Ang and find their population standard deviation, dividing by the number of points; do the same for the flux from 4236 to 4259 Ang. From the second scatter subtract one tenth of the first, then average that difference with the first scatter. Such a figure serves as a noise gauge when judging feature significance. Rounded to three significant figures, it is 1.18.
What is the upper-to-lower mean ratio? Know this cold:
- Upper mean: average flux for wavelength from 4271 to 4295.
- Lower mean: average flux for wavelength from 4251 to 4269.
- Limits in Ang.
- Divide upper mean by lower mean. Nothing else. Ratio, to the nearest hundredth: 0.95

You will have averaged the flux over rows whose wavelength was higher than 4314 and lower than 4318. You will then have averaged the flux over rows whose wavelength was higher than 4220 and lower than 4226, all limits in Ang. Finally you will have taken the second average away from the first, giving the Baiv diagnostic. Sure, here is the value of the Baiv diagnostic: 0.8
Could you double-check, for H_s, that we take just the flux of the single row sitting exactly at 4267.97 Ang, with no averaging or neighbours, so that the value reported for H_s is 14.6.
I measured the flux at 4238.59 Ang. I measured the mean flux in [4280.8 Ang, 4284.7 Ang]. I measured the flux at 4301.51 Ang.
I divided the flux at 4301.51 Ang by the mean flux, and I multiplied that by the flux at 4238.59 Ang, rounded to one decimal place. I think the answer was 10.4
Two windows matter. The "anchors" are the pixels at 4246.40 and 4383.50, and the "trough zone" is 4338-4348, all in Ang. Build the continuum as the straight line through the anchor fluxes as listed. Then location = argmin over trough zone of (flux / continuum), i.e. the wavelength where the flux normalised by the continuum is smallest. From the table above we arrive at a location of 4341.31 Ang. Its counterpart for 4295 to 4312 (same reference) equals 4301.51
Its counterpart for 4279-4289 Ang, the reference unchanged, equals 4287.67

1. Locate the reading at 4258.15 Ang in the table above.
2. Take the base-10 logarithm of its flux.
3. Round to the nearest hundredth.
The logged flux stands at 1.12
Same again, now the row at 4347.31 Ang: 1.18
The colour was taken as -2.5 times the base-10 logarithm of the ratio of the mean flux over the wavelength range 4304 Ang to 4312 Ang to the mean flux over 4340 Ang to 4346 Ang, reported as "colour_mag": 0.14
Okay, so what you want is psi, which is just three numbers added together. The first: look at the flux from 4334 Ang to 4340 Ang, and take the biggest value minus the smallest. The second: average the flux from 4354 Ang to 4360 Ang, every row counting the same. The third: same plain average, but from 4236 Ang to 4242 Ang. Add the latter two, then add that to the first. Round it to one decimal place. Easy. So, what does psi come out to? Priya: 31.6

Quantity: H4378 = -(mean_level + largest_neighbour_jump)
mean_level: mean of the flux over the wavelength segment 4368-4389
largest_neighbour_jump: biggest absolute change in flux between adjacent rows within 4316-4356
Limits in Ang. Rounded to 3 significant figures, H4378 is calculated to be -17.1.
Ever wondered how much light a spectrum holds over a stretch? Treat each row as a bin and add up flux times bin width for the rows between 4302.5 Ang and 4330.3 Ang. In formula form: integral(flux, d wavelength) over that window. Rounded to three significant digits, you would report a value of 386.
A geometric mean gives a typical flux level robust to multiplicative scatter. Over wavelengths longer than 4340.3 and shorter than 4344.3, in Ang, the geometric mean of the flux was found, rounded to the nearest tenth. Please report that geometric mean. 13.0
